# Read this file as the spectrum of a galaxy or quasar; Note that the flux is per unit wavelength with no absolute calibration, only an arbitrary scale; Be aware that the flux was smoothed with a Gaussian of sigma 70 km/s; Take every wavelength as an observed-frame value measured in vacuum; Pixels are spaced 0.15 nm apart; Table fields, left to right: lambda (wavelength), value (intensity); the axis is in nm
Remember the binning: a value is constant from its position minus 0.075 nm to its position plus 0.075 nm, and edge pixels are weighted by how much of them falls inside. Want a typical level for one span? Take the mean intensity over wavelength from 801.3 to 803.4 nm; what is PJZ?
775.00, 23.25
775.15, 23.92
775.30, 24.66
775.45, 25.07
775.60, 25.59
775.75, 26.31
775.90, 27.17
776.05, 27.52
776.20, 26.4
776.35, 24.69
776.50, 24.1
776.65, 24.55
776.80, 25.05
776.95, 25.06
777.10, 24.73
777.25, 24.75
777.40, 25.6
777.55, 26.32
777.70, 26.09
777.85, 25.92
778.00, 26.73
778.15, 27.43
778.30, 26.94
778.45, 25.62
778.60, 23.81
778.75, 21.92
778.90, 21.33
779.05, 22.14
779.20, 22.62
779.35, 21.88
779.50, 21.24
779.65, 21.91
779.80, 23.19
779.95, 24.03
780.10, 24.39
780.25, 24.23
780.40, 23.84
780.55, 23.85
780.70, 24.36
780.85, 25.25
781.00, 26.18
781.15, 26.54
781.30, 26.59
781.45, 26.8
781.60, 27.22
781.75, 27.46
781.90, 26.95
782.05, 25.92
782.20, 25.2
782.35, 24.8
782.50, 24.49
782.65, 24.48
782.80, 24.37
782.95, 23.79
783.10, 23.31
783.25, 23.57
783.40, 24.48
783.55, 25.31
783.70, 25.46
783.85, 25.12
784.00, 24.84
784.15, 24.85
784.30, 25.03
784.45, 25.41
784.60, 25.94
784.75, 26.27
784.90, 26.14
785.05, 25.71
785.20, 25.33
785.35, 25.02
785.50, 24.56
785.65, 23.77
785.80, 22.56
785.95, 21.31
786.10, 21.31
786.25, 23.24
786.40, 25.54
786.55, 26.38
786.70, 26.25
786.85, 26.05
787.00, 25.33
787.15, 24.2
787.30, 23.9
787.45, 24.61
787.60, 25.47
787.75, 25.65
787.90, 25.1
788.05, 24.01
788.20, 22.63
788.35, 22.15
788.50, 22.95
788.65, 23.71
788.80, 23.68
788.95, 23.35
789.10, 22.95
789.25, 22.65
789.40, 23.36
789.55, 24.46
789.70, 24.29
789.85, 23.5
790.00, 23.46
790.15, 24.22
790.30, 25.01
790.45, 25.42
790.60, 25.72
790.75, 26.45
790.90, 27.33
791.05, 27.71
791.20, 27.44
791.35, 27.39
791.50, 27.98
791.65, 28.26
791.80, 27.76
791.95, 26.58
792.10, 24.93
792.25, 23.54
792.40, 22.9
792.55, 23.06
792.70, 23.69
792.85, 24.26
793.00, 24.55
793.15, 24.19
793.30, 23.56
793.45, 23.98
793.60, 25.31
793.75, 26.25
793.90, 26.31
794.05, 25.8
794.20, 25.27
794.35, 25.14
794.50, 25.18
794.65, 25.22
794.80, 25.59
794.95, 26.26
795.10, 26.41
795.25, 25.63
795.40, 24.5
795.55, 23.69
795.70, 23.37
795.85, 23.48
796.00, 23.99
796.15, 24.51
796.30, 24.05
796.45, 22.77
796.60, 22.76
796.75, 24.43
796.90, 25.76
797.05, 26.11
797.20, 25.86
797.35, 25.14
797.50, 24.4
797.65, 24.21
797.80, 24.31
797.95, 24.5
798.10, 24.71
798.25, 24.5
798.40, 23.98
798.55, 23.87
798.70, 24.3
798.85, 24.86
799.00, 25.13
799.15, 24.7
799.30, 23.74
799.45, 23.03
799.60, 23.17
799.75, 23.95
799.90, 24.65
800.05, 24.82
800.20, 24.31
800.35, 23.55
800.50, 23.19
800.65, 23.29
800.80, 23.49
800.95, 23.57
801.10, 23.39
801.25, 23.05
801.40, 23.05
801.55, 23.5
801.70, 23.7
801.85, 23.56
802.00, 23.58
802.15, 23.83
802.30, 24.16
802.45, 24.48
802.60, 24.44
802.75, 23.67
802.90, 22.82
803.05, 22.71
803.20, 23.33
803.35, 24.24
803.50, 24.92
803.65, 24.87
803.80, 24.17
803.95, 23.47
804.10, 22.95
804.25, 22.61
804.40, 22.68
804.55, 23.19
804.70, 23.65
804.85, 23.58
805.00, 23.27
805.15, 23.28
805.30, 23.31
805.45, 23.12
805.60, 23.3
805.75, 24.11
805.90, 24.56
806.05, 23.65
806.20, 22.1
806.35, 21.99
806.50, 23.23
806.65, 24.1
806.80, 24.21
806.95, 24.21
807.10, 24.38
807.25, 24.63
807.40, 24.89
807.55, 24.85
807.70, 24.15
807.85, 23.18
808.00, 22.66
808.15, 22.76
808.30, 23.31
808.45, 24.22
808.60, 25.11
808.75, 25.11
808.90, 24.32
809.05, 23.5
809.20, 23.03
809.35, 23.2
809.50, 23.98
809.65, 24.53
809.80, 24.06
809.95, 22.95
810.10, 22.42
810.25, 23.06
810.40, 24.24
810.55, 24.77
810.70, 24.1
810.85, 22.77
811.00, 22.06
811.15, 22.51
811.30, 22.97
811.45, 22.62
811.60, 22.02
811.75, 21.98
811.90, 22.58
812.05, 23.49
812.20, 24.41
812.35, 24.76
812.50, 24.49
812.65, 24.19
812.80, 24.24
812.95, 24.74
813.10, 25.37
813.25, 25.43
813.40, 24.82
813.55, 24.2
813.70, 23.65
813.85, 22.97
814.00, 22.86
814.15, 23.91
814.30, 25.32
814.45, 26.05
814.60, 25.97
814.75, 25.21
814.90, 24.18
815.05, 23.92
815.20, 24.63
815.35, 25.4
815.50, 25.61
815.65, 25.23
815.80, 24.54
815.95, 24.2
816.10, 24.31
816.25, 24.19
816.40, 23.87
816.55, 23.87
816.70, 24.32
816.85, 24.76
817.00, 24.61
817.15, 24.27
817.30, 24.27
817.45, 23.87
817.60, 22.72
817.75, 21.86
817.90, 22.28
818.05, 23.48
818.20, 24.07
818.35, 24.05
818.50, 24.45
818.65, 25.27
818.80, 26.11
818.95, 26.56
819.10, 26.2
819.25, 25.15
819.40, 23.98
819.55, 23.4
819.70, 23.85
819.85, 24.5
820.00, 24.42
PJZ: 23.6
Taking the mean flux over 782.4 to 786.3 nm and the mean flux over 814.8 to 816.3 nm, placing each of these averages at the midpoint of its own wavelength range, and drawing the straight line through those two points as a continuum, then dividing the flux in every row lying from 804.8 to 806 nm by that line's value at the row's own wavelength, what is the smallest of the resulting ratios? 0.941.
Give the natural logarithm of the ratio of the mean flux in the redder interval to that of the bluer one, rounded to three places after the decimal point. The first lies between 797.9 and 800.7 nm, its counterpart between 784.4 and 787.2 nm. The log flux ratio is -0.026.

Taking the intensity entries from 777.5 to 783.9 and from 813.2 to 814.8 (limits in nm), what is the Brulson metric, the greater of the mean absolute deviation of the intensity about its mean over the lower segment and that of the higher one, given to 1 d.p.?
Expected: 1.4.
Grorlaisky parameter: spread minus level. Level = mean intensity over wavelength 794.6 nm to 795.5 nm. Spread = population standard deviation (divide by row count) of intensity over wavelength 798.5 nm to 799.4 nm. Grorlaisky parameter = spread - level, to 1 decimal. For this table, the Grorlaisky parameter -25.1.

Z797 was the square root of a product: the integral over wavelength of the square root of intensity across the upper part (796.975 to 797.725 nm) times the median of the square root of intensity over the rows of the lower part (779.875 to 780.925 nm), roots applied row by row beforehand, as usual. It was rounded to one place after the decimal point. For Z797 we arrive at 4.3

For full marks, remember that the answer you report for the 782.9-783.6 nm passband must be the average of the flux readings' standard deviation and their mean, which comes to 12.4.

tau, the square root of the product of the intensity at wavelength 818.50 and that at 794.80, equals 25.0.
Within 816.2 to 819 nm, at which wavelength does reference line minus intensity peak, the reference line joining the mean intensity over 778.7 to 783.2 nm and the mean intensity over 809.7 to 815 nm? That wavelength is 817.75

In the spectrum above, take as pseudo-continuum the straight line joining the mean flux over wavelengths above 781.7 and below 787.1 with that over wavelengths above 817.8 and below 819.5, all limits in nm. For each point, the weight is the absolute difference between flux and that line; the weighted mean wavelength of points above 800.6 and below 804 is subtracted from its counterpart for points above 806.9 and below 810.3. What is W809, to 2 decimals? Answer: 6.82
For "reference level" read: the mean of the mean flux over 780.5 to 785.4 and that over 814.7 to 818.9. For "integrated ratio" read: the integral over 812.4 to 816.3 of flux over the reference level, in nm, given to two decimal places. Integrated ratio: 3.87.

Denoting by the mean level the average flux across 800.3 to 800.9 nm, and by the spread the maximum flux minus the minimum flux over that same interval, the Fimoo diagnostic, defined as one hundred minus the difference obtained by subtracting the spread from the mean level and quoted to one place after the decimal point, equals 77.0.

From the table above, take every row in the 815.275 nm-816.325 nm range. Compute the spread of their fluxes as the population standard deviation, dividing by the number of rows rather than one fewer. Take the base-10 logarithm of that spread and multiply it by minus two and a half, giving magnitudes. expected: 0.62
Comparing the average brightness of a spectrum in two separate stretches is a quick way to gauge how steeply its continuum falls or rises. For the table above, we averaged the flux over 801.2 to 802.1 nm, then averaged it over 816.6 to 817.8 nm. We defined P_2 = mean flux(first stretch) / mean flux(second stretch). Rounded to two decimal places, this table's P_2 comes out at 0.98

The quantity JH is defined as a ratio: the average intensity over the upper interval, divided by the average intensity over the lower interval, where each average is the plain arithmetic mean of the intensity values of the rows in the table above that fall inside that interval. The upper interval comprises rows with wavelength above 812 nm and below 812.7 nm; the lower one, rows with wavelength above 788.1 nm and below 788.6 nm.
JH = 1.07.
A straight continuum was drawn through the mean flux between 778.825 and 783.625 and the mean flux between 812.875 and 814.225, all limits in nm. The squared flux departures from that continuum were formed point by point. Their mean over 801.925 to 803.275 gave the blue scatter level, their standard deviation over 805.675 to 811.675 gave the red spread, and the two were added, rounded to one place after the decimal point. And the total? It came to 2.3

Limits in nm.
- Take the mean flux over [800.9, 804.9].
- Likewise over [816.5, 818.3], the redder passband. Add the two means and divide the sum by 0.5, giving 94.6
